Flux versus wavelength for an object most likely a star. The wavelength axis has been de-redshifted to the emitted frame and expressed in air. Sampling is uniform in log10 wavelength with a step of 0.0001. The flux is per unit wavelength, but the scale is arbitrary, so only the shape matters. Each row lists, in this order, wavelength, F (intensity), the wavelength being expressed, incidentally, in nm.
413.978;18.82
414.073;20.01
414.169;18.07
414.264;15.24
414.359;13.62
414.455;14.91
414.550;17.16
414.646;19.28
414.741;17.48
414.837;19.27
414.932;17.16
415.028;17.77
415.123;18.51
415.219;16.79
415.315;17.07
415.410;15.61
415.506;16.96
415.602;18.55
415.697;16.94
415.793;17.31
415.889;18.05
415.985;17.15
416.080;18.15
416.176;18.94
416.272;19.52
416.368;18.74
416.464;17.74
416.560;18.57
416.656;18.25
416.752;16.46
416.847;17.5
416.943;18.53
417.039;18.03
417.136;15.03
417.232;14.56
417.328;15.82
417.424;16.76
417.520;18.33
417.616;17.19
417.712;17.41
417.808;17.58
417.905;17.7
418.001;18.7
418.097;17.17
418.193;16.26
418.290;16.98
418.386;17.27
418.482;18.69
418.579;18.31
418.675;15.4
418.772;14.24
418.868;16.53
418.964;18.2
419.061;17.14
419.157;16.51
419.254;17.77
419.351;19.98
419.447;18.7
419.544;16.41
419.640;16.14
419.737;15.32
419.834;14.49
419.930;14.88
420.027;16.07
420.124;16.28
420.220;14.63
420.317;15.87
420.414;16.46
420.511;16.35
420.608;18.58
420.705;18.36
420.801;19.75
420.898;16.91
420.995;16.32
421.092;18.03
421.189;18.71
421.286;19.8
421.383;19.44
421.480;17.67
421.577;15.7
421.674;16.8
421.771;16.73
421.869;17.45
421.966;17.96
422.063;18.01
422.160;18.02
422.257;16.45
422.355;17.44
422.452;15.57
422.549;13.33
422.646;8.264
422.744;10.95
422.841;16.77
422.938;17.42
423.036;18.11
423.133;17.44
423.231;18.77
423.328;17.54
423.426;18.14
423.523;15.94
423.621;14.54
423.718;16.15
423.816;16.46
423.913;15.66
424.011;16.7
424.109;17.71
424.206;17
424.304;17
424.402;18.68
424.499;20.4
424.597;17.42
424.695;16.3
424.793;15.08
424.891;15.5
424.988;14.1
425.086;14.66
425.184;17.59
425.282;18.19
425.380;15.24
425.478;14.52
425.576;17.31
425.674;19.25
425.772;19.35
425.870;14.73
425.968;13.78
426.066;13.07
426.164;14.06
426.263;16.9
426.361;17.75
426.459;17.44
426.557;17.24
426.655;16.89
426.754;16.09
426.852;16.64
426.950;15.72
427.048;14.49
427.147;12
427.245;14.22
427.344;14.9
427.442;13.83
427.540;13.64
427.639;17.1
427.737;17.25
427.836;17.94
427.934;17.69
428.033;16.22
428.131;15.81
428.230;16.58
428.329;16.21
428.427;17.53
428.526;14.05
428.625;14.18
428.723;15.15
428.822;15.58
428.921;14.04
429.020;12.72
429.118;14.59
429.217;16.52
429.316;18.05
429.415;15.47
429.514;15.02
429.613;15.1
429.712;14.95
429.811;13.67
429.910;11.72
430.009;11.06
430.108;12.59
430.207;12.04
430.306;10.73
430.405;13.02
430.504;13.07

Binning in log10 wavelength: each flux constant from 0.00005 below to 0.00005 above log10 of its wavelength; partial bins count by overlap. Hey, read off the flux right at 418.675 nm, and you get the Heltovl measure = 15.4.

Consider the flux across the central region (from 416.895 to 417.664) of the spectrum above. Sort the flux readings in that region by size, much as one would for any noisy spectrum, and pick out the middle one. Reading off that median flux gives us 17.0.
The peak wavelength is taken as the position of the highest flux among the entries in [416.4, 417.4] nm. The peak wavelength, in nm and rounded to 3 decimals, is 416.560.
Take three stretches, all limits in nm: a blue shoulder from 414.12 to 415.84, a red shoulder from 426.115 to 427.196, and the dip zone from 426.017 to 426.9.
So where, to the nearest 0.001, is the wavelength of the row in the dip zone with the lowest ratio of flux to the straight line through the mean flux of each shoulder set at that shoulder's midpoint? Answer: 426.066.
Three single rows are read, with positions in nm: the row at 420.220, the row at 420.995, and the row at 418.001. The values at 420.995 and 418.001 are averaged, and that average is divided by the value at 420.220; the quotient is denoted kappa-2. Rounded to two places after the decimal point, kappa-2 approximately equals 1.20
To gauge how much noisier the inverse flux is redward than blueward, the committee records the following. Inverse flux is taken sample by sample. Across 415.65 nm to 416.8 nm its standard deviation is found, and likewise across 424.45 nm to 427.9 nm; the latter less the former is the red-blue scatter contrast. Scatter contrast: 0.0050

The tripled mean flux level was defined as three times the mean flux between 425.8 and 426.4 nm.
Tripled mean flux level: 45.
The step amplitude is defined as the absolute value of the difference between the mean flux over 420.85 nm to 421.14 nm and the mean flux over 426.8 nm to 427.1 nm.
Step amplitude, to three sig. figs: 1.47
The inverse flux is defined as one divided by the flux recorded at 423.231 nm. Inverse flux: 0.0533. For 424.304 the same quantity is 0.0588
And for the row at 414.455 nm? 0.0671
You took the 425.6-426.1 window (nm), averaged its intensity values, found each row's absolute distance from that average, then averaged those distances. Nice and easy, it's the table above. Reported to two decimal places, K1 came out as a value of 2.61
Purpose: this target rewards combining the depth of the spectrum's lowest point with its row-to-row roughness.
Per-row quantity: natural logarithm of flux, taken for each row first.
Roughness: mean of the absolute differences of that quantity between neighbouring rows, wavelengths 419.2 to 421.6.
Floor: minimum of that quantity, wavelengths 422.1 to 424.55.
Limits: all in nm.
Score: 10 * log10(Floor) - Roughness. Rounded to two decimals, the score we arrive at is 3.18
